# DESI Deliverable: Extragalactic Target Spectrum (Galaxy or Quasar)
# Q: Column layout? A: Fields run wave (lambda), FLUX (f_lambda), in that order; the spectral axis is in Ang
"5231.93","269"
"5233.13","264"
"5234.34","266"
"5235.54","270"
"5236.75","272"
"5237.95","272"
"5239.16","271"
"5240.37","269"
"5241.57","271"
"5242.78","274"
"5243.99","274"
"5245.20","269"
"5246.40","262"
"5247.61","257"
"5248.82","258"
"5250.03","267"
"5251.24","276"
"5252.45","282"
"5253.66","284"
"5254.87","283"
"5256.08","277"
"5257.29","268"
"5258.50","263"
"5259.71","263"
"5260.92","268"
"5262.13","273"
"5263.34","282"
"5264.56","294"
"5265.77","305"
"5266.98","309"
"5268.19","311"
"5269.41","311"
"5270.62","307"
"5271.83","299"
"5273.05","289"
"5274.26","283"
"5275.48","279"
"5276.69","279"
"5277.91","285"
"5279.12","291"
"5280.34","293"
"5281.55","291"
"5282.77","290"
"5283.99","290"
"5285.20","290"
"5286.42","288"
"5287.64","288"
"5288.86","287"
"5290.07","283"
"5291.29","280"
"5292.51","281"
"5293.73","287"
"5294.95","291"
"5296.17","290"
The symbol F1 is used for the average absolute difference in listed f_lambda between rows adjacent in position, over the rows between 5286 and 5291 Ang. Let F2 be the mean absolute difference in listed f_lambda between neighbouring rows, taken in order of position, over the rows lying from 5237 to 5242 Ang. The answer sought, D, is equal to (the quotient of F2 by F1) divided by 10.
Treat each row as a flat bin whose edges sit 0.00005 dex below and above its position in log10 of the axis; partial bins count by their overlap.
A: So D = 0.10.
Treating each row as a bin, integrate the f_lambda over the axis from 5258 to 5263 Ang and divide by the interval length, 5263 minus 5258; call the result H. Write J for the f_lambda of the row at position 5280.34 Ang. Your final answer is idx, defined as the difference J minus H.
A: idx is 25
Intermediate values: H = 268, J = 293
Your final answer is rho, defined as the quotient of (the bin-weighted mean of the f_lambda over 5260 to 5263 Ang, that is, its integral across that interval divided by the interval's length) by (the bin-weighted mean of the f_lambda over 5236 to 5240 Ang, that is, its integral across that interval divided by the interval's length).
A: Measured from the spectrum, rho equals 1.00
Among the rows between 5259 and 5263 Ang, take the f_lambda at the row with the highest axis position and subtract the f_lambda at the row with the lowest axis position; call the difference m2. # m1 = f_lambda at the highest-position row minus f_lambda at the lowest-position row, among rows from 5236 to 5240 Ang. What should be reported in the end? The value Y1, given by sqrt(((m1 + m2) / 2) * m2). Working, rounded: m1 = -1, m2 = 10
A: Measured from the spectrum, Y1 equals 7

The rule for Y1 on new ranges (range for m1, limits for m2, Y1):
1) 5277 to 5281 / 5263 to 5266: 19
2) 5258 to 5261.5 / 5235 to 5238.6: 3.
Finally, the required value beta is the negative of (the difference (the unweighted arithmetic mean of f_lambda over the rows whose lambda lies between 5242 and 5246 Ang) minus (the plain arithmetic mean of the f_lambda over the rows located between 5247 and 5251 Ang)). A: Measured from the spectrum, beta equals -12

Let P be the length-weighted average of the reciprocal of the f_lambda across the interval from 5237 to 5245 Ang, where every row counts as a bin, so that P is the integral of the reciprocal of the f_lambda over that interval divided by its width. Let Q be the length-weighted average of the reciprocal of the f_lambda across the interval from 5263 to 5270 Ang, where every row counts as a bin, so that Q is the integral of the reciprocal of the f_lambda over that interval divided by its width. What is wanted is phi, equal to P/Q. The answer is 1.11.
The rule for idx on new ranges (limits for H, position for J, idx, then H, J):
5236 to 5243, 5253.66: 13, 271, 284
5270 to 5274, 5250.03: -30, 297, 267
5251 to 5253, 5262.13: -6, 279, 273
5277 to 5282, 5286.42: -1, 289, 288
